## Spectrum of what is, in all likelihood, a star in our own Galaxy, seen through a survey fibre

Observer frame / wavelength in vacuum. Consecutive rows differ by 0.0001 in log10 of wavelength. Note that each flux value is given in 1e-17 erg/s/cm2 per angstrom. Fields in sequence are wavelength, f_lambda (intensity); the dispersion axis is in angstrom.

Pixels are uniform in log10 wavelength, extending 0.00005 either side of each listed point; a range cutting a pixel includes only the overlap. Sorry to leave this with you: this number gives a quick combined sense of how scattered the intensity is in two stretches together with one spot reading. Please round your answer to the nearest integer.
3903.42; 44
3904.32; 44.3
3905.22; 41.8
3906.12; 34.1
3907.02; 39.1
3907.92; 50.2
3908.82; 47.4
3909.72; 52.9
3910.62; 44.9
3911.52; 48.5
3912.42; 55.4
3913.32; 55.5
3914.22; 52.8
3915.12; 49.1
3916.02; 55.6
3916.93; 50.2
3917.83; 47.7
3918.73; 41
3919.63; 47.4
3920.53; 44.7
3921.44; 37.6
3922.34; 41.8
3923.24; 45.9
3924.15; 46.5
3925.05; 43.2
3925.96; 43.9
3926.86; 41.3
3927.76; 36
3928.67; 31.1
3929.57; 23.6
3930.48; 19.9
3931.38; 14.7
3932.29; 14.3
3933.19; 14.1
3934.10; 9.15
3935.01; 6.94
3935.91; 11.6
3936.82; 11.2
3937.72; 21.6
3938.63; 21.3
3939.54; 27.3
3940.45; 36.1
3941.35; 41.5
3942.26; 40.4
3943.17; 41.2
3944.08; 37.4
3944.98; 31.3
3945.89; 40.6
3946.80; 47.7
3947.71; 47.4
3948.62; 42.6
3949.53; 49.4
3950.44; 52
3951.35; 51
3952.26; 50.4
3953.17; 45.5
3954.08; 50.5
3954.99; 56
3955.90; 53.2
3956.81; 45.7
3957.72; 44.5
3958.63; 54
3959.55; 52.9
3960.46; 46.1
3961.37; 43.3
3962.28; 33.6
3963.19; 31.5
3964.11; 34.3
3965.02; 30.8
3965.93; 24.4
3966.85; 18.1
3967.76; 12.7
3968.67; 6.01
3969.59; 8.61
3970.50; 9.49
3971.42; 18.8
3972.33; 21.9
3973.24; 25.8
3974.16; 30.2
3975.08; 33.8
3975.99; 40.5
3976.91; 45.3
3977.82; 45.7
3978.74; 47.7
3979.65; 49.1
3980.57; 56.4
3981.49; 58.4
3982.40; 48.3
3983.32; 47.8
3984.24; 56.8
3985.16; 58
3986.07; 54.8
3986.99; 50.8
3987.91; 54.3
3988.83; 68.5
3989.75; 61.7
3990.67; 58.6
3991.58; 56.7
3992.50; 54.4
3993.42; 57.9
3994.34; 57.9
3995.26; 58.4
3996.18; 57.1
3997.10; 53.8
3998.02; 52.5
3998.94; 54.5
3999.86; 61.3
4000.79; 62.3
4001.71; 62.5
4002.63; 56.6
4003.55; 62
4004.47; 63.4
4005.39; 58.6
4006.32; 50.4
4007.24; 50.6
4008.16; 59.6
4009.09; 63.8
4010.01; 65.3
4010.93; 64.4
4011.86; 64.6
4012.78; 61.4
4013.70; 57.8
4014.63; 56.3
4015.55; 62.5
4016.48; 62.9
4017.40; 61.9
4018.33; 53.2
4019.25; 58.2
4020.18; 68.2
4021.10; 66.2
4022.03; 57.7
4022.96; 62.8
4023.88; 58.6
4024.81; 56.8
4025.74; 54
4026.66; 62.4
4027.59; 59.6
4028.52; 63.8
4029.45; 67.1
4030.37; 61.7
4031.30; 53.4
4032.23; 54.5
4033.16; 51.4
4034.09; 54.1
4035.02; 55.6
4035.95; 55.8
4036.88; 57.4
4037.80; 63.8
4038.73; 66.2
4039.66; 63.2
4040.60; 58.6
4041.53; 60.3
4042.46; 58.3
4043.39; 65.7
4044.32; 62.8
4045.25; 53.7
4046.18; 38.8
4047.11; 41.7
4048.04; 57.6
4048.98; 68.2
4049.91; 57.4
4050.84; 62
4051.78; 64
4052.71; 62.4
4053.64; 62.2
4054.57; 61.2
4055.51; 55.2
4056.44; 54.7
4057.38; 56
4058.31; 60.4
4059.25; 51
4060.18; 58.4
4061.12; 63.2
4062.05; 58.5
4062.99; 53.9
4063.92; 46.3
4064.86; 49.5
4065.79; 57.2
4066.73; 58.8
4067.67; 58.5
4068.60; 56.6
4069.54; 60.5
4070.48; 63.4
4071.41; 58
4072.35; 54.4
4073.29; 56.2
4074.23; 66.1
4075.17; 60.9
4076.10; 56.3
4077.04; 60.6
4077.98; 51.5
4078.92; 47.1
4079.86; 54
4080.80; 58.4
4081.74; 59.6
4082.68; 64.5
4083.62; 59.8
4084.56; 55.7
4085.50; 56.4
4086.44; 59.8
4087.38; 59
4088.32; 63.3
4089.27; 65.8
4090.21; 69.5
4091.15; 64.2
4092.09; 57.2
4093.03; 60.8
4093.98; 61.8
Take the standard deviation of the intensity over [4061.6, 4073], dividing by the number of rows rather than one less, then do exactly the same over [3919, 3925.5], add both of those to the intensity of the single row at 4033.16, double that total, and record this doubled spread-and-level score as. 118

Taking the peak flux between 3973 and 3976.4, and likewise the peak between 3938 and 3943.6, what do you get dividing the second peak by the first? 1.0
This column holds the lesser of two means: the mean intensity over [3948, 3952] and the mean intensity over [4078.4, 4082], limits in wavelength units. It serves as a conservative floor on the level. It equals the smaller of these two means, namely 49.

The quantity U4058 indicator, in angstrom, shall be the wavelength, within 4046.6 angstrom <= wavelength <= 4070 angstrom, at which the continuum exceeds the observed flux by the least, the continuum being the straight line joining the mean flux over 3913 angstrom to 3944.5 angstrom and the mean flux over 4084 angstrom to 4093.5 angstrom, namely 4048.98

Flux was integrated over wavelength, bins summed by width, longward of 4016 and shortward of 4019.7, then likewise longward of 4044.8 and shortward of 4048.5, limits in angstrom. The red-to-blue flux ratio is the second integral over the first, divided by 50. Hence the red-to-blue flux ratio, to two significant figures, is 0.016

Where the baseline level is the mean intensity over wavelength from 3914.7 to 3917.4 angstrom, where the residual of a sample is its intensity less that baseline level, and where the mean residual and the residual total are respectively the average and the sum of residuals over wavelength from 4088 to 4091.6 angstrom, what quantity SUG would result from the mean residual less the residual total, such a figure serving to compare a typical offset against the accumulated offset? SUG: -42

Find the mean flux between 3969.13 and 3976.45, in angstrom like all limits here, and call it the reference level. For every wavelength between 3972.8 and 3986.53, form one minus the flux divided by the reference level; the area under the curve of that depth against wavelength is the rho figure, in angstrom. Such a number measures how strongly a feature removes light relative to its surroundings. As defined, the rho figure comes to -13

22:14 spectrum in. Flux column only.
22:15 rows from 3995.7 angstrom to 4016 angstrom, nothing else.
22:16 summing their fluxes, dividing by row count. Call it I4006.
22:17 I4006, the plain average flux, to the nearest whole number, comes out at 59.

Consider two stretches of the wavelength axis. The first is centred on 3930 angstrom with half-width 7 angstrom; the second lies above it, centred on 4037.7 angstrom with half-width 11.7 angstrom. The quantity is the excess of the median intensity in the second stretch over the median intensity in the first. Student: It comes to 37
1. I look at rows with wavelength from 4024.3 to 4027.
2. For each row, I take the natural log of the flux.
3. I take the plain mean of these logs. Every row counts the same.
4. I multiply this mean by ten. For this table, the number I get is 40.5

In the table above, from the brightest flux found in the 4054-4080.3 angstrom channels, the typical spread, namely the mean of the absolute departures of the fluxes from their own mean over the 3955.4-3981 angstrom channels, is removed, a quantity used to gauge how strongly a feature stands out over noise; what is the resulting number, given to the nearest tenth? 53.5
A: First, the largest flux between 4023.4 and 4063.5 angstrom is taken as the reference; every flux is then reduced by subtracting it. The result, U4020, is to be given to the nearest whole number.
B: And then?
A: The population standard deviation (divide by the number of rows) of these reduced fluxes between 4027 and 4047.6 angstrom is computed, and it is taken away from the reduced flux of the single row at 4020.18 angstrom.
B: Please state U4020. -7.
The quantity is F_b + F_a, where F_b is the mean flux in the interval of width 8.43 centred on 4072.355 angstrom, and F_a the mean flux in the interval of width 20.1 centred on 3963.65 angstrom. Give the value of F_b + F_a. 92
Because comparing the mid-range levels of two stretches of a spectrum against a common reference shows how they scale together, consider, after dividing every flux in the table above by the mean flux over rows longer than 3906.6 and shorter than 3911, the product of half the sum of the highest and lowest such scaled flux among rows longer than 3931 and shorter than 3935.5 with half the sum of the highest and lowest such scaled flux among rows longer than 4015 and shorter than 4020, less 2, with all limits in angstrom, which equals -1.7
